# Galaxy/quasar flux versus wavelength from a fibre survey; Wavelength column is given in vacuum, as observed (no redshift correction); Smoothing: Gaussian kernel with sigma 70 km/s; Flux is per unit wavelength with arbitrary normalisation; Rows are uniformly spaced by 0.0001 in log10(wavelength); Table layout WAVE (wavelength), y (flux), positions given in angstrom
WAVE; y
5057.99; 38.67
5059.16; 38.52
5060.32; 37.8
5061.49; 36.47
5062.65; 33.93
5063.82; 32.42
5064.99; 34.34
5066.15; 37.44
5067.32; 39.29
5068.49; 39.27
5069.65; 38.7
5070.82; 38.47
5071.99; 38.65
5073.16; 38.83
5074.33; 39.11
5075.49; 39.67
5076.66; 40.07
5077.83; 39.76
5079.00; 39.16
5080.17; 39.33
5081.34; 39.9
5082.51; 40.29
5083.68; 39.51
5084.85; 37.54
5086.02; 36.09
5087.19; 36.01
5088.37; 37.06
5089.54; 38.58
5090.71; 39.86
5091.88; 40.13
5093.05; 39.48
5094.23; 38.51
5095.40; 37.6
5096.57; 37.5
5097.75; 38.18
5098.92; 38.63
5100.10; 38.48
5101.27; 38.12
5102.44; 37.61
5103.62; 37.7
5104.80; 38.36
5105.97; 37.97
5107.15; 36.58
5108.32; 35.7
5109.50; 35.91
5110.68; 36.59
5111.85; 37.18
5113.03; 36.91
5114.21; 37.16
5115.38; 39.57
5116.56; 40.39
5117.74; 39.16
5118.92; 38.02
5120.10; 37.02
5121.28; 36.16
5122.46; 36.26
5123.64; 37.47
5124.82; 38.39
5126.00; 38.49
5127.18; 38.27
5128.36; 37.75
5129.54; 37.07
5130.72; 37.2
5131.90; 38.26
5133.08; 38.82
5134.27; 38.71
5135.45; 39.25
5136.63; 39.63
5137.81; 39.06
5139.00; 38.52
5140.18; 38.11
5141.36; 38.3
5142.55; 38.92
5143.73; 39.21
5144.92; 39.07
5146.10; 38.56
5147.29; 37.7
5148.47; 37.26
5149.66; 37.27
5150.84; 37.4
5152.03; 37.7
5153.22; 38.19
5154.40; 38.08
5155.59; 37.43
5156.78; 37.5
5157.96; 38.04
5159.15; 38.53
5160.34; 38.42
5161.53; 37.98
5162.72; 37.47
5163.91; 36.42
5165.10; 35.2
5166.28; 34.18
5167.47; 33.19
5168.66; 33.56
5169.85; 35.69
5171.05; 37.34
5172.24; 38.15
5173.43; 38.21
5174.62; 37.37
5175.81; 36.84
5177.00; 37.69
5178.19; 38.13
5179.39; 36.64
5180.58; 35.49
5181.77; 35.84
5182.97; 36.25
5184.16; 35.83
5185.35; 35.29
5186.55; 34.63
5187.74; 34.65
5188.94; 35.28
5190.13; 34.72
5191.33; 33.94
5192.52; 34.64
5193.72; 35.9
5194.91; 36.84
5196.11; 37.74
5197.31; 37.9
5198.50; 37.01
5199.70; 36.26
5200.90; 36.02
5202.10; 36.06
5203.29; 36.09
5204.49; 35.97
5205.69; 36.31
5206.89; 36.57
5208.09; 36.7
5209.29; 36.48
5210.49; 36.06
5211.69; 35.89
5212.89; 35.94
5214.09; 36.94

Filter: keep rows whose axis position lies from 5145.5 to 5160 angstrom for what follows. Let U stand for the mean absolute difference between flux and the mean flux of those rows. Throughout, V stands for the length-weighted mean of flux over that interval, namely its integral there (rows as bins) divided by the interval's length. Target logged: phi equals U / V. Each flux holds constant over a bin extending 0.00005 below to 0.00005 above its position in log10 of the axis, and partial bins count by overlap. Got 0.010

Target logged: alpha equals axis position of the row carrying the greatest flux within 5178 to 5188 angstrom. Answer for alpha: 5178.19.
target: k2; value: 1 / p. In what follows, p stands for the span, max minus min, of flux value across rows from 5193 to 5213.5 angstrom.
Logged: 0.50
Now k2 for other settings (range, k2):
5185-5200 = 0.25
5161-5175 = 0.20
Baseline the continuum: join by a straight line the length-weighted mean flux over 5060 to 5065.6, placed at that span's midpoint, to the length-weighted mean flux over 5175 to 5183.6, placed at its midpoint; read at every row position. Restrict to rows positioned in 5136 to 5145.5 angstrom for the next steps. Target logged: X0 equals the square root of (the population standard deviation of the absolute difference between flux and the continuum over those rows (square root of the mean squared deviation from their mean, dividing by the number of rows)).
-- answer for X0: 0.69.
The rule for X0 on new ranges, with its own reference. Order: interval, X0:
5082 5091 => 1.26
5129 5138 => 0.91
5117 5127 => 1.01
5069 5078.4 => 0.72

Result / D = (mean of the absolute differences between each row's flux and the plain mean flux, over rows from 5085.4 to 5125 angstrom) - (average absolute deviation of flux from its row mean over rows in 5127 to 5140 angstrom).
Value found 0.39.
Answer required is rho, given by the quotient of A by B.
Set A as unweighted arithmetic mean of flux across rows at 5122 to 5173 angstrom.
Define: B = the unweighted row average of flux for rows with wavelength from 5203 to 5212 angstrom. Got 1.04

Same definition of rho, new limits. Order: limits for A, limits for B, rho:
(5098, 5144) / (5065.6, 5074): 0.98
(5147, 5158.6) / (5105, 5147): 0.99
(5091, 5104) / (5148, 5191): 1.05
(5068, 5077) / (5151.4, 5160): 1.03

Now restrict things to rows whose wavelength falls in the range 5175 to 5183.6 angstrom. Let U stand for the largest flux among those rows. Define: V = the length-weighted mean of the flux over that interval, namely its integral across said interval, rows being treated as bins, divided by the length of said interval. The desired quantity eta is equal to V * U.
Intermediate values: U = 38.13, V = 36.7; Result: 1400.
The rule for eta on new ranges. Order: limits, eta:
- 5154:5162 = 1463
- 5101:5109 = 1434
